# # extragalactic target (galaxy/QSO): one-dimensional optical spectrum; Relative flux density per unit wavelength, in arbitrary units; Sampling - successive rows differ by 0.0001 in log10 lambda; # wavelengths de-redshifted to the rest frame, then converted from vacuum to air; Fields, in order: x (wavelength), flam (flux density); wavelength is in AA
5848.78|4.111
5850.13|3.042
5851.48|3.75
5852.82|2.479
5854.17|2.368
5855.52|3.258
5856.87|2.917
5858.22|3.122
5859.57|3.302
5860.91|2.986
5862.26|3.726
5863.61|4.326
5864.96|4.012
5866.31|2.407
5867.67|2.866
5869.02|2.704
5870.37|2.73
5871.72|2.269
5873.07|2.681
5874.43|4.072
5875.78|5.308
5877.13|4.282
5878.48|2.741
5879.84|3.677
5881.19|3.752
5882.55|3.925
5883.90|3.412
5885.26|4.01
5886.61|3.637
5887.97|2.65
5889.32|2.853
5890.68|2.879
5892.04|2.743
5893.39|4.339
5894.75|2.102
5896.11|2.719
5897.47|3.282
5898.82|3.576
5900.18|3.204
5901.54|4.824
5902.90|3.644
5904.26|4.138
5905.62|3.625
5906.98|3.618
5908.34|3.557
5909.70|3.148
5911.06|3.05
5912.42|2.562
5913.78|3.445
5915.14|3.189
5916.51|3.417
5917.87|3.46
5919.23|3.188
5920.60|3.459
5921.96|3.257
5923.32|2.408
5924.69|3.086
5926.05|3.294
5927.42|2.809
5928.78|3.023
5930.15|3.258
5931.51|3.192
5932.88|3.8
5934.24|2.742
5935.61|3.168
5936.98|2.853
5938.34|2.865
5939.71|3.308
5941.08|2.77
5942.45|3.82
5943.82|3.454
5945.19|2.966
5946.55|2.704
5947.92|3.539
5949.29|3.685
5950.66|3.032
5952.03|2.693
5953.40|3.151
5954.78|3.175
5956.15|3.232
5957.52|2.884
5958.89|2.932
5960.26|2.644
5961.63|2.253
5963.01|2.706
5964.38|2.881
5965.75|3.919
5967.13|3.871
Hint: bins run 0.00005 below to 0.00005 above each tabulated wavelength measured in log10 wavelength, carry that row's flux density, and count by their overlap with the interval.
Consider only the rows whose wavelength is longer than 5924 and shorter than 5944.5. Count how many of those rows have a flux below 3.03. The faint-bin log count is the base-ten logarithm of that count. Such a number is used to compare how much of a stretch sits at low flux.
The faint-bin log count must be 0.78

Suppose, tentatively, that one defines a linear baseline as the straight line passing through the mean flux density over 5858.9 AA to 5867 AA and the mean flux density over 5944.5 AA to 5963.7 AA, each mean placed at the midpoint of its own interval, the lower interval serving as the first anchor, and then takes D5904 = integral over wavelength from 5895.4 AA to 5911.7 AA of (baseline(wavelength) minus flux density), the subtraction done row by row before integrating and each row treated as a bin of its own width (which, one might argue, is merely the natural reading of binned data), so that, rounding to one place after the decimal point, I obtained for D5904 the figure -4.7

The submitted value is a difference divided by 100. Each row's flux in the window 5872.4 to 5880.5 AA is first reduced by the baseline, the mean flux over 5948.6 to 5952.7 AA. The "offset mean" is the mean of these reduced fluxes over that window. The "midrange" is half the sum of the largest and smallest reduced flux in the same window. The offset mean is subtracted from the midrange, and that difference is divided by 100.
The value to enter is 0.0020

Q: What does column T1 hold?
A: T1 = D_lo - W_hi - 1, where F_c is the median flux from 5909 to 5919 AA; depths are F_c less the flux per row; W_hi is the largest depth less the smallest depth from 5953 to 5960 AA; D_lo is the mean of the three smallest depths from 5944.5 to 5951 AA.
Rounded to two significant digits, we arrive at -1.6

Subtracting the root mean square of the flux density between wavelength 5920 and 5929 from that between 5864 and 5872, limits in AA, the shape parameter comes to -0.18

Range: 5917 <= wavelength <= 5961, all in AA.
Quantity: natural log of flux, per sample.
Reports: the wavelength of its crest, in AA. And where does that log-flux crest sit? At 5942.45 AA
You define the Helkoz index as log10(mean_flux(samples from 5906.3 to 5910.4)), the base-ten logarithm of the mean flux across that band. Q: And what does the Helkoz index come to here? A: 0.537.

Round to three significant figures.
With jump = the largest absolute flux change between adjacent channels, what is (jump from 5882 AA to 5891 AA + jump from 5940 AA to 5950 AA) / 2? 1.02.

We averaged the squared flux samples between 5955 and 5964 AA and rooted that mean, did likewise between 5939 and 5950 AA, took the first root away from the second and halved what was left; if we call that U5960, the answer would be 0.26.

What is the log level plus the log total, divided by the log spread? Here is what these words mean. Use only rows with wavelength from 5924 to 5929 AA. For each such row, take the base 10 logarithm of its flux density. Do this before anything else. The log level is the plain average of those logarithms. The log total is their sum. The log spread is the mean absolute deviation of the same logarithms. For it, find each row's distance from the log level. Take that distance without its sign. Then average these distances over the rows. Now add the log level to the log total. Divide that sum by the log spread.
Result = 124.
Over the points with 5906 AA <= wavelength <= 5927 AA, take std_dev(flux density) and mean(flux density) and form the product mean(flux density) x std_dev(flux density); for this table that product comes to 1.1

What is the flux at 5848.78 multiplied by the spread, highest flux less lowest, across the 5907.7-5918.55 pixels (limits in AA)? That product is 4.1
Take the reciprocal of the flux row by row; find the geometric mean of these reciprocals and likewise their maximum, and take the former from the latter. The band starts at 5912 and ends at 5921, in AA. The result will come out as 0.08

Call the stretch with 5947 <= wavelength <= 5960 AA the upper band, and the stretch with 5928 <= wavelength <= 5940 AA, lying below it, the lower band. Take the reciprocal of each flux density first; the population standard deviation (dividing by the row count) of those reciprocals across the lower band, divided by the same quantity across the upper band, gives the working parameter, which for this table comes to 1.0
